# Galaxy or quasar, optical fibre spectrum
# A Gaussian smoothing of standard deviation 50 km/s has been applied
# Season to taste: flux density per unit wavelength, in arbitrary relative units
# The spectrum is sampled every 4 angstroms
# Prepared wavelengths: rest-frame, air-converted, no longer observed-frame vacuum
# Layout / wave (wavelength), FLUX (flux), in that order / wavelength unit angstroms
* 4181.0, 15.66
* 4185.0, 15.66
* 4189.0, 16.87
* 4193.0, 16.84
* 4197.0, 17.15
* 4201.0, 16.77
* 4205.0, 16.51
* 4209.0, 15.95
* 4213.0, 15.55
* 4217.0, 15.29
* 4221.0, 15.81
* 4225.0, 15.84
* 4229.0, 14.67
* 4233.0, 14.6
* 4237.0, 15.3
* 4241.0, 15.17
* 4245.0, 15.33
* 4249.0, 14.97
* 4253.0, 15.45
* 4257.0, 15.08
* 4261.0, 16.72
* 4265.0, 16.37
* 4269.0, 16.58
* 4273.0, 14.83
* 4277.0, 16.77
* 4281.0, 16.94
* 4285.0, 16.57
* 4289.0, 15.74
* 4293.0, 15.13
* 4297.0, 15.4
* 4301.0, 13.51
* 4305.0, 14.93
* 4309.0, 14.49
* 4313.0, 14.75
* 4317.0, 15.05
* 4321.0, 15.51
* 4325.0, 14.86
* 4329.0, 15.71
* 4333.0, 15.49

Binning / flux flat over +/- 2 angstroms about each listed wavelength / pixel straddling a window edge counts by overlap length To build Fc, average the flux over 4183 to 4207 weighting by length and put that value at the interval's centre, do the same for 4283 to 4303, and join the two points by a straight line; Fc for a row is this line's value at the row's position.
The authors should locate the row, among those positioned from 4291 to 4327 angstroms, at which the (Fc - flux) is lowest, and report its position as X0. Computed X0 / 4321.0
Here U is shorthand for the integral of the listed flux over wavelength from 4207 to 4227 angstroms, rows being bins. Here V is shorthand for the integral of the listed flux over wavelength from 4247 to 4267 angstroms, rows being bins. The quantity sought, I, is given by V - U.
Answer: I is 1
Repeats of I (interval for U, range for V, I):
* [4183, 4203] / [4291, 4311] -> -39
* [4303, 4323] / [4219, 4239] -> 6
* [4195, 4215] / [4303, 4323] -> -29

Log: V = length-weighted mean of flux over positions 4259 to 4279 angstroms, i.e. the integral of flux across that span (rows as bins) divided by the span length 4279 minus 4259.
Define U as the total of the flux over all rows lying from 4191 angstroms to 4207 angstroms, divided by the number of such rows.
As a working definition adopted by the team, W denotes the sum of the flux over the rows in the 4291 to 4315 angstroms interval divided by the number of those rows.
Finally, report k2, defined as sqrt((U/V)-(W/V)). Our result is 0.36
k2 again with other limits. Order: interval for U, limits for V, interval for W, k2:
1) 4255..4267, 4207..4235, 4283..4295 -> 0.13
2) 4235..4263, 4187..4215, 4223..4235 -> 0.15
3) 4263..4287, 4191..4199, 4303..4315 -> 0.31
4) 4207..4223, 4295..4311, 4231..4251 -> 0.20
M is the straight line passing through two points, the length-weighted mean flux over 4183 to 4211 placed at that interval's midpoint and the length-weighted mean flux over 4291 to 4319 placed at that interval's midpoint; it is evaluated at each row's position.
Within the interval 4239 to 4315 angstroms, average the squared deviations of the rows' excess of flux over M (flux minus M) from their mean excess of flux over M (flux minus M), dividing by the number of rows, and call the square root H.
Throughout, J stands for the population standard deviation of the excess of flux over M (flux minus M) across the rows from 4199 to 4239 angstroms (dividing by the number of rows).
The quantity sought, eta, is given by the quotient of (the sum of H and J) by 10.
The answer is 0.139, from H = 0.9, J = 0.5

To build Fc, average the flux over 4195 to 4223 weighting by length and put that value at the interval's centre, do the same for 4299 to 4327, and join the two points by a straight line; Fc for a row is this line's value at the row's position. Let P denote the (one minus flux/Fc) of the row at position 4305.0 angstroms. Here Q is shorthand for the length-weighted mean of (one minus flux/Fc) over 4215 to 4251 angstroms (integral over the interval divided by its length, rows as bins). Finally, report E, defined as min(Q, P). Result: -0.006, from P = -0.006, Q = 0.04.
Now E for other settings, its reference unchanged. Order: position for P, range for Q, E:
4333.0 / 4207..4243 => -0.072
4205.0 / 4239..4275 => -0.019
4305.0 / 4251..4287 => -0.054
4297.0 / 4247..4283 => -0.038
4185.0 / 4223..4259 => 0.035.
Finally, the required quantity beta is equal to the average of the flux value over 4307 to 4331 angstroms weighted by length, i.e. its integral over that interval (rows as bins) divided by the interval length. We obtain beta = 15.1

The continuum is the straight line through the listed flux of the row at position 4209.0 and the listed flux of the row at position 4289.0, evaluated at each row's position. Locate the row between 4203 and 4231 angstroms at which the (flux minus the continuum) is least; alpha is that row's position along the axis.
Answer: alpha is 4229.0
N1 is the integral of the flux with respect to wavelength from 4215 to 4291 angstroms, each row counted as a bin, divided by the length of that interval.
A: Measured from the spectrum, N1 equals 15.7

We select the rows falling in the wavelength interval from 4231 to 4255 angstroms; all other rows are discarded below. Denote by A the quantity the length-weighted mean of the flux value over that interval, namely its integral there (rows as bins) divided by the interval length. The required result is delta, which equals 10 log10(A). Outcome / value 11.8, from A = 15.1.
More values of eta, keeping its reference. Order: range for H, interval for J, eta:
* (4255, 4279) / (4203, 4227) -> 0.115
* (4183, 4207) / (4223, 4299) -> 0.149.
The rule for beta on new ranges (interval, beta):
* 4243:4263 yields 15.5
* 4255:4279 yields 16.1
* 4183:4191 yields 16.3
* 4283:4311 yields 15.1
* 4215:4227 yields 15.6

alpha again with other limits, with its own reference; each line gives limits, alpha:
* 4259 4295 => 4273.0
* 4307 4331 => 4309.0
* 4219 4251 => 4233.0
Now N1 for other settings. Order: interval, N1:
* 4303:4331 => 15.0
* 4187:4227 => 16.3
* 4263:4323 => 15.5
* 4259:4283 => 16.4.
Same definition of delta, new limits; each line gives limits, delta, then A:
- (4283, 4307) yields 11.8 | 15.2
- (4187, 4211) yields 12.2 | 16.7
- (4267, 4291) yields 12.1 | 16.2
